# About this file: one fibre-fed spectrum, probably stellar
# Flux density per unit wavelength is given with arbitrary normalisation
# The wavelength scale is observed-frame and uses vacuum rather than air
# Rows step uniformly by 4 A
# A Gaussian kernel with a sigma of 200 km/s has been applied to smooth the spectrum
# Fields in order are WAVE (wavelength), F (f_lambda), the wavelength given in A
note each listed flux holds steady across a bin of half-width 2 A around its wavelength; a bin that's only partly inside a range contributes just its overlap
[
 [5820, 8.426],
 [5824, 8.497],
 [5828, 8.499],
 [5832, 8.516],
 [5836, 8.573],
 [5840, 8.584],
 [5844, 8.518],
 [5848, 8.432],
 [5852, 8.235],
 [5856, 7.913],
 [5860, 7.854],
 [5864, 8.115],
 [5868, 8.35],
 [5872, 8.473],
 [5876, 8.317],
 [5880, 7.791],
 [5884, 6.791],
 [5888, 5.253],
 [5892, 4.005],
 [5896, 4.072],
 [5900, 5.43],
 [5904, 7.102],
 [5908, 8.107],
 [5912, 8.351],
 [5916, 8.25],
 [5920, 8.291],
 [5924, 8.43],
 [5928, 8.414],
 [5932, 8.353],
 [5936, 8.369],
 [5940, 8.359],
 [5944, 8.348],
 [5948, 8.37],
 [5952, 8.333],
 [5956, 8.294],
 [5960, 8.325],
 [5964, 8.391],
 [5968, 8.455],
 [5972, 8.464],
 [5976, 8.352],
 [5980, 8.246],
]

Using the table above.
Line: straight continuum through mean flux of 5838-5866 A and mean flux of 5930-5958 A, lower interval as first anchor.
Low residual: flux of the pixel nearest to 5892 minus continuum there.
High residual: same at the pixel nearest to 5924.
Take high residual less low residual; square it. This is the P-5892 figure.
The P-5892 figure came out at 19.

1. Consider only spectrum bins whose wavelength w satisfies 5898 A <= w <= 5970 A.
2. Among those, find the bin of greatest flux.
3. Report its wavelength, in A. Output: 5968 A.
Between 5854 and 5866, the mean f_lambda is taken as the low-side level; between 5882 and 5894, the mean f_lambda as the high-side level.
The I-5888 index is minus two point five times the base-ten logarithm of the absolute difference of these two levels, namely -1.0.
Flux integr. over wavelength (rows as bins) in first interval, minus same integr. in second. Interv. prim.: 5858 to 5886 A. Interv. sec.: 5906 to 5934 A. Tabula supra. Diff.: -10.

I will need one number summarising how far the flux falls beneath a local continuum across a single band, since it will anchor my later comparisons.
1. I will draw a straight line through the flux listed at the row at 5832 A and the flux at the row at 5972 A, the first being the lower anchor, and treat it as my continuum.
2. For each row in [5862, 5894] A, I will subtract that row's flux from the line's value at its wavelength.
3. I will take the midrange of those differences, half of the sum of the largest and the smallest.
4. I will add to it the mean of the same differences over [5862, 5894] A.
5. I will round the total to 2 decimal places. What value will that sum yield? 3.62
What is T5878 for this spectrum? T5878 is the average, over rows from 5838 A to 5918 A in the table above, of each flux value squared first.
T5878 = 56.8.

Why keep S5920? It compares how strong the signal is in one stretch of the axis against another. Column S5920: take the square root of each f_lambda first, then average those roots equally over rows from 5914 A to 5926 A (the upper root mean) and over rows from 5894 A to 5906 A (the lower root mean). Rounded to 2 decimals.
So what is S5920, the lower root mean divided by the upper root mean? 0.81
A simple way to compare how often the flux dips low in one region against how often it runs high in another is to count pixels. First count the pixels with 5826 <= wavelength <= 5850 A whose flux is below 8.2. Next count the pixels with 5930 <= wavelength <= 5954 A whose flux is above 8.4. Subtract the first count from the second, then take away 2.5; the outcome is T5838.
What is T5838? -2.5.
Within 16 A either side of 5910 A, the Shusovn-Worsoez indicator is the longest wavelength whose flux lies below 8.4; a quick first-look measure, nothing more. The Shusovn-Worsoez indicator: 5920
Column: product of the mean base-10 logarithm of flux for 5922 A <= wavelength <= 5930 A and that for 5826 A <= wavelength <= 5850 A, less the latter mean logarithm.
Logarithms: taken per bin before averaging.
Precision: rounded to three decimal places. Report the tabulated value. -0.069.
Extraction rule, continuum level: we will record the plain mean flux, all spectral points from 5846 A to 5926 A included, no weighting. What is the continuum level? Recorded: 7.38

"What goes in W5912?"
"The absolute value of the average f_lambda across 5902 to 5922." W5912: 8.02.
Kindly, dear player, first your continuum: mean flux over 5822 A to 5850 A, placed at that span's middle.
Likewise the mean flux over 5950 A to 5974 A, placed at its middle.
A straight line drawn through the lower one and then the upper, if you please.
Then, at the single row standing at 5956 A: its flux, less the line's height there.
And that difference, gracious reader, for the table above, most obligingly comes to -0.090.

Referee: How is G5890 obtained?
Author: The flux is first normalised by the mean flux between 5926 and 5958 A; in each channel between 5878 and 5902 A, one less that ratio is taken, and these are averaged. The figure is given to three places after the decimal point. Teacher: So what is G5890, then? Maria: 0.335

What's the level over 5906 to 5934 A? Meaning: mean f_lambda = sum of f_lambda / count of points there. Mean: 8.31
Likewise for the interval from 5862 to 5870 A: 8.23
